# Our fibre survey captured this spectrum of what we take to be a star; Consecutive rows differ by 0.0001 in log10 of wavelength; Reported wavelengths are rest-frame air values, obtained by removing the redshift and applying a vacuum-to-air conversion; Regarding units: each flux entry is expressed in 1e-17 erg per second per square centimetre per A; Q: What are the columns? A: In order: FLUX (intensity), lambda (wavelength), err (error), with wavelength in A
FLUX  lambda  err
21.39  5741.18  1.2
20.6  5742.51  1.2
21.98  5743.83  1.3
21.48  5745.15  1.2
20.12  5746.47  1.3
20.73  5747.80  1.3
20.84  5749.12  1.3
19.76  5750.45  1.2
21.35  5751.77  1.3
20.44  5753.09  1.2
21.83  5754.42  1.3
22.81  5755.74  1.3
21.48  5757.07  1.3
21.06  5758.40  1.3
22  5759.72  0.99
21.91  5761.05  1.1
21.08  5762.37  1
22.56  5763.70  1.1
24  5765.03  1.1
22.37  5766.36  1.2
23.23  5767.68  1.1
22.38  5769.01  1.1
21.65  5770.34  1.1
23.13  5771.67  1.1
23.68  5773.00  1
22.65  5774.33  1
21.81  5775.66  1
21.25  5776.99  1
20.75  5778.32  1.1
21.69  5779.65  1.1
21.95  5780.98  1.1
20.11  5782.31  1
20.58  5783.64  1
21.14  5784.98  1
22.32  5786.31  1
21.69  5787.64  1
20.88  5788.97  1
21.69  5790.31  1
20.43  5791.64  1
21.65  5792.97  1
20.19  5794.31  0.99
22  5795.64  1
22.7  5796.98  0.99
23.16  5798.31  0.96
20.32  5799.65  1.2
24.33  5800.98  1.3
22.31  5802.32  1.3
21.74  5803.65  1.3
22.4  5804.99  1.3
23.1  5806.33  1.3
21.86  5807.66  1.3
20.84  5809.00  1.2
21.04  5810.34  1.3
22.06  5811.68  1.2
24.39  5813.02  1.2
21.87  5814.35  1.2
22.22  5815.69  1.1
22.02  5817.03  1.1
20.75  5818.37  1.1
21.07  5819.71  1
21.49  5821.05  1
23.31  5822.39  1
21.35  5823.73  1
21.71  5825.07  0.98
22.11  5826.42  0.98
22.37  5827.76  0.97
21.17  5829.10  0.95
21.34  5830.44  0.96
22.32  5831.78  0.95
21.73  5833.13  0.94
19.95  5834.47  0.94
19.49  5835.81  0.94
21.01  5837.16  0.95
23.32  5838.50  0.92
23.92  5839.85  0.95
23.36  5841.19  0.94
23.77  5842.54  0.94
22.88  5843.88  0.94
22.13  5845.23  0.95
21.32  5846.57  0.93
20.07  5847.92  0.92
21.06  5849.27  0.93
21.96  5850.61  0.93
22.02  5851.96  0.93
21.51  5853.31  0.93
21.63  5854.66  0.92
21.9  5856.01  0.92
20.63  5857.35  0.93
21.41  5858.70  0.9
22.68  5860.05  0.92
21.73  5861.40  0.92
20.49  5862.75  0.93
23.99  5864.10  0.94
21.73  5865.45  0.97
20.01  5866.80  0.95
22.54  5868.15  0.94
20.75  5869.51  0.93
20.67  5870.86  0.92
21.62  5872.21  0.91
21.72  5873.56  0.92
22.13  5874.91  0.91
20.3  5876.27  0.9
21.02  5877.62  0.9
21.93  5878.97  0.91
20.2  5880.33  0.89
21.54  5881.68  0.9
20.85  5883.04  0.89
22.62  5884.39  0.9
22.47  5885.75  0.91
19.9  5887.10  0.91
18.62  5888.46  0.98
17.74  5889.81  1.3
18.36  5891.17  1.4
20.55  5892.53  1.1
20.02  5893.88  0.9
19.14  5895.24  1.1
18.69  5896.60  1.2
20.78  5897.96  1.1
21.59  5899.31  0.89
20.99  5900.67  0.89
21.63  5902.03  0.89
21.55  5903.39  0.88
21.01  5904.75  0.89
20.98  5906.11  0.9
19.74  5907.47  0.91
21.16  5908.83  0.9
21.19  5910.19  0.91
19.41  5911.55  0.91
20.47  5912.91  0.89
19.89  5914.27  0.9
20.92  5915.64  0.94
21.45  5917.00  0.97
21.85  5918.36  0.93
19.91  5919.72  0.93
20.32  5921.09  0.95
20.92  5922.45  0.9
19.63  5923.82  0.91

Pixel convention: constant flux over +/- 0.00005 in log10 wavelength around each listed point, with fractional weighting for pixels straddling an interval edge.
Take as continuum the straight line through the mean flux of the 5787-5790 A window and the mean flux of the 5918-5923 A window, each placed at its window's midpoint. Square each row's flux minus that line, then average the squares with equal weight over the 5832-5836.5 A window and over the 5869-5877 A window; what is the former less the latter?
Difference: 0.9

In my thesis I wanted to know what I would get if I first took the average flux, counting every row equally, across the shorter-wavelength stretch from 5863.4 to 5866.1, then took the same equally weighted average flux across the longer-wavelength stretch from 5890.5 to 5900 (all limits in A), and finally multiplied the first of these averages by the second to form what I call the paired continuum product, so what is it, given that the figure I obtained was 454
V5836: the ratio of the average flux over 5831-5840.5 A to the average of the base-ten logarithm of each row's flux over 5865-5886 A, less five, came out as 11.3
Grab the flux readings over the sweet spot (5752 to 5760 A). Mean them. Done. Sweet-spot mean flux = 21.6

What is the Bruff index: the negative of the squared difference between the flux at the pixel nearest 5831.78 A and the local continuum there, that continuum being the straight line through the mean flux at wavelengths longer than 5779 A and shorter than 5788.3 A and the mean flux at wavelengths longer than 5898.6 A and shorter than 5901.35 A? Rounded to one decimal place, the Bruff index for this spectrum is -1.0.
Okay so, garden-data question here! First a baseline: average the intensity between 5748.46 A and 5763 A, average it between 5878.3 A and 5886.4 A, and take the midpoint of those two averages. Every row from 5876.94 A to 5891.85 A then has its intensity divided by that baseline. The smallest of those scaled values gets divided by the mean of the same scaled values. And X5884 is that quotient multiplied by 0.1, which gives 0.0866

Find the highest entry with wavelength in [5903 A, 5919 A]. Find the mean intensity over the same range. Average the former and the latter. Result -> 21.3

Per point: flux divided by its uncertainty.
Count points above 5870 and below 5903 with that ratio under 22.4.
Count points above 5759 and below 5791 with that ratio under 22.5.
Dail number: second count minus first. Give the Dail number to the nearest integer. 13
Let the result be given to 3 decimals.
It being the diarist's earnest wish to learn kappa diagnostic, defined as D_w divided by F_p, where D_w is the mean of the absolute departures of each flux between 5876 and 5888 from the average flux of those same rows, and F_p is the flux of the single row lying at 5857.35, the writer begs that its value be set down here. 0.040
